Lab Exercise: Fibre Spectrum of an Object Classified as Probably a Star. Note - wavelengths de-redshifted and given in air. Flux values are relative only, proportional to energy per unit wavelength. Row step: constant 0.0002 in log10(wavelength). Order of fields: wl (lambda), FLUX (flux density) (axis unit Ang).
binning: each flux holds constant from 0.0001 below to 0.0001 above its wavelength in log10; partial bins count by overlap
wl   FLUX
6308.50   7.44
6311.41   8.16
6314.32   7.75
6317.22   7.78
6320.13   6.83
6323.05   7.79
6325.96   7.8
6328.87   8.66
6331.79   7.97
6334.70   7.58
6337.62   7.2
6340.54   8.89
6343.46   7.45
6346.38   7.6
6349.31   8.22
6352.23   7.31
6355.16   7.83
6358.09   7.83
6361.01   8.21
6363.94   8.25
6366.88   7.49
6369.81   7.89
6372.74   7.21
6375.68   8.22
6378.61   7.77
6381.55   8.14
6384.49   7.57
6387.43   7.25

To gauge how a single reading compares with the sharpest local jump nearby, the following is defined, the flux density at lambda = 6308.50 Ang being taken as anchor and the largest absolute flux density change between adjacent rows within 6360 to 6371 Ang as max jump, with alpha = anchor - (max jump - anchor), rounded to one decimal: 14.1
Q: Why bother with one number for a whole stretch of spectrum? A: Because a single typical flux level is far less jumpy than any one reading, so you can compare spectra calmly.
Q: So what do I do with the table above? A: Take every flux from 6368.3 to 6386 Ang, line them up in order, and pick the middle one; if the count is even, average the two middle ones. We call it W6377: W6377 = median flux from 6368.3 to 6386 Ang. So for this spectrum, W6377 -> 7.83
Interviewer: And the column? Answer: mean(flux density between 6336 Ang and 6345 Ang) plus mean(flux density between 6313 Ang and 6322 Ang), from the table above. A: 15.30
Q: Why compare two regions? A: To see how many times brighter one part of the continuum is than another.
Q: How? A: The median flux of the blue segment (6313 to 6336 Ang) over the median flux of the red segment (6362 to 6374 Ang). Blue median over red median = 1.01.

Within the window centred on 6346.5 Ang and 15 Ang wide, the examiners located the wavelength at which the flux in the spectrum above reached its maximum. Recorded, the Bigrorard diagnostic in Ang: 6340.54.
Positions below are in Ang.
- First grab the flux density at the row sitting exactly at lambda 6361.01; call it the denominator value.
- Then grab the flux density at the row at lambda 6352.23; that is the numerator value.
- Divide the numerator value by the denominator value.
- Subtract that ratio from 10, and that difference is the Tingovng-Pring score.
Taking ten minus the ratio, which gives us 9.11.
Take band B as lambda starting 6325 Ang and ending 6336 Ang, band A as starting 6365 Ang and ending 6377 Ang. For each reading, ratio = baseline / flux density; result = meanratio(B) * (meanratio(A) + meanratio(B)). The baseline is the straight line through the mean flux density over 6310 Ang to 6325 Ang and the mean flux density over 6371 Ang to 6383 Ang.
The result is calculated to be 1.91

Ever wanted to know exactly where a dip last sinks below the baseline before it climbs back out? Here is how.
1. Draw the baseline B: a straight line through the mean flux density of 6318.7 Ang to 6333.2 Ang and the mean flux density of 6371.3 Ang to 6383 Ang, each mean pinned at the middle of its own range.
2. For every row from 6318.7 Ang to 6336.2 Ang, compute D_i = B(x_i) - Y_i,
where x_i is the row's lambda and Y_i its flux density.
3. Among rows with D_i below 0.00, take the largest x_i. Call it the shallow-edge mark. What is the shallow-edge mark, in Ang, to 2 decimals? 6331.79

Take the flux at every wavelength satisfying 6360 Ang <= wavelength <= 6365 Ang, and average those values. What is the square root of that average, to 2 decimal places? 2.87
